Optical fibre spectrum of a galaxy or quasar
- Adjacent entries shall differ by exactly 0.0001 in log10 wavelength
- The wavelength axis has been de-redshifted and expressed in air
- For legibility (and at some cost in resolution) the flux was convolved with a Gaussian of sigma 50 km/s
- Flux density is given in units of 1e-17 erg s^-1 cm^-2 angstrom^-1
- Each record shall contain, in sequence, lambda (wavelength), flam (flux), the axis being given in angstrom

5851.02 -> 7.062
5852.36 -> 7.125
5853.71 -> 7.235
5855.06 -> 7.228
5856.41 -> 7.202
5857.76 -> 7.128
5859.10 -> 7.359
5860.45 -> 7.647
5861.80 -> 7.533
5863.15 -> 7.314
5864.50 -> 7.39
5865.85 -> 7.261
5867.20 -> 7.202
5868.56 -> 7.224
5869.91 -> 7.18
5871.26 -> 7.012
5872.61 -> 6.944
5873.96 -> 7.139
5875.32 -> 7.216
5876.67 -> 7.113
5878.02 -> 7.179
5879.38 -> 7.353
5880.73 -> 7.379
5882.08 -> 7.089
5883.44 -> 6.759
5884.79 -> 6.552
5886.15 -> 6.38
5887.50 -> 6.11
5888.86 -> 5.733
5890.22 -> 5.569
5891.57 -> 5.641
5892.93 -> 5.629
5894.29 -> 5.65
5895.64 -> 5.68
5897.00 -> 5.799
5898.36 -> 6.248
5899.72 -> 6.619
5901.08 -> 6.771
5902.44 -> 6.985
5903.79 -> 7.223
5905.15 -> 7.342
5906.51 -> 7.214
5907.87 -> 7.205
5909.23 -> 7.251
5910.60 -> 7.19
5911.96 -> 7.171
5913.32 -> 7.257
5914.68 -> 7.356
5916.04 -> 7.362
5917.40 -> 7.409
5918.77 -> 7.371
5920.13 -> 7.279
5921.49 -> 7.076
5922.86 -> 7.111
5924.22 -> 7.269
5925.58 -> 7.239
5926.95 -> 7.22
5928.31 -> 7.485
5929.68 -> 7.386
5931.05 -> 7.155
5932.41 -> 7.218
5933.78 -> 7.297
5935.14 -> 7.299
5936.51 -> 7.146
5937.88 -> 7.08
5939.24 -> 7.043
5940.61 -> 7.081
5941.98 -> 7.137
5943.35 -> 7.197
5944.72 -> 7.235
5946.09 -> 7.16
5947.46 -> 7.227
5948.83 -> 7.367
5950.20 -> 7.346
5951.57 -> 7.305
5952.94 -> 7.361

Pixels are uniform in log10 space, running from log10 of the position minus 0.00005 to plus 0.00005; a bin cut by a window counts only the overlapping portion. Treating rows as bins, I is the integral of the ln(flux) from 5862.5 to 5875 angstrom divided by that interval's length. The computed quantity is 1.97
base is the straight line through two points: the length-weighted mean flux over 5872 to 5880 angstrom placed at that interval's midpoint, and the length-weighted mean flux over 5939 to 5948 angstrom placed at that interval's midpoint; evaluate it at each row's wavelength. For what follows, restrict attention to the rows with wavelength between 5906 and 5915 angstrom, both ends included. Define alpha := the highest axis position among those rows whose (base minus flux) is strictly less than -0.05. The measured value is 5914.68 angstrom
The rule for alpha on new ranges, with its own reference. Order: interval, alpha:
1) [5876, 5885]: 5880.73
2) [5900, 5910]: 5909.23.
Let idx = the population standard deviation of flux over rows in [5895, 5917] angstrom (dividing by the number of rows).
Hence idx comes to 0.53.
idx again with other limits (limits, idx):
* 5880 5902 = 0.57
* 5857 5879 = 0.17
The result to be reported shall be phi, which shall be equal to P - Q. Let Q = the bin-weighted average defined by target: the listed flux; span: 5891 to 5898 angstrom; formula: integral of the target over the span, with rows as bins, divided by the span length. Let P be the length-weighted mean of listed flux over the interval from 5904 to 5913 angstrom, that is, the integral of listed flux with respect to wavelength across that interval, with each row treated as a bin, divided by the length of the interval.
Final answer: 1.5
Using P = 7.22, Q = 5.7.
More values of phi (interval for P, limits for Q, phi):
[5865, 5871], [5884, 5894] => 1.3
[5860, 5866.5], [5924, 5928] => 0.2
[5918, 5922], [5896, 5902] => 0.9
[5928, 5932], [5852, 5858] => 0.1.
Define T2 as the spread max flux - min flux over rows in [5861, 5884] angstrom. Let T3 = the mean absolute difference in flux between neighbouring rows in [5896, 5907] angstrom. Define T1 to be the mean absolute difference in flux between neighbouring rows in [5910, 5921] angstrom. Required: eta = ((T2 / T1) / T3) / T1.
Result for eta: 1061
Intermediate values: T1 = 0.055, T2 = 0.77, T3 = 0.24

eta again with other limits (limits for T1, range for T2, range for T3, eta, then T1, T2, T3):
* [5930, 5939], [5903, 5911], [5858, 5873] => 243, 0.073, 0.15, 0.12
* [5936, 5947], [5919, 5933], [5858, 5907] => 921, 0.053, 0.41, 0.16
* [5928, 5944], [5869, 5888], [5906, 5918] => 4214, 0.080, 1.27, 0.05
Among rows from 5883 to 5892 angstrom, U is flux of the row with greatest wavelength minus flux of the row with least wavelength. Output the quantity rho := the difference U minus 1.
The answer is -2.12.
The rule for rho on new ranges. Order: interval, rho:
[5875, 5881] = -0.84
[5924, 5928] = -1.05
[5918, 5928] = -1.15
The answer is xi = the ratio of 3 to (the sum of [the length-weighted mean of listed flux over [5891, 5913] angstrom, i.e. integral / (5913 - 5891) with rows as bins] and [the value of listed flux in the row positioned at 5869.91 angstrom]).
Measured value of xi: 0.217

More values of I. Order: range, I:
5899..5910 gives 1.96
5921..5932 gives 1.98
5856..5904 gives 1.91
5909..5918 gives 1.99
